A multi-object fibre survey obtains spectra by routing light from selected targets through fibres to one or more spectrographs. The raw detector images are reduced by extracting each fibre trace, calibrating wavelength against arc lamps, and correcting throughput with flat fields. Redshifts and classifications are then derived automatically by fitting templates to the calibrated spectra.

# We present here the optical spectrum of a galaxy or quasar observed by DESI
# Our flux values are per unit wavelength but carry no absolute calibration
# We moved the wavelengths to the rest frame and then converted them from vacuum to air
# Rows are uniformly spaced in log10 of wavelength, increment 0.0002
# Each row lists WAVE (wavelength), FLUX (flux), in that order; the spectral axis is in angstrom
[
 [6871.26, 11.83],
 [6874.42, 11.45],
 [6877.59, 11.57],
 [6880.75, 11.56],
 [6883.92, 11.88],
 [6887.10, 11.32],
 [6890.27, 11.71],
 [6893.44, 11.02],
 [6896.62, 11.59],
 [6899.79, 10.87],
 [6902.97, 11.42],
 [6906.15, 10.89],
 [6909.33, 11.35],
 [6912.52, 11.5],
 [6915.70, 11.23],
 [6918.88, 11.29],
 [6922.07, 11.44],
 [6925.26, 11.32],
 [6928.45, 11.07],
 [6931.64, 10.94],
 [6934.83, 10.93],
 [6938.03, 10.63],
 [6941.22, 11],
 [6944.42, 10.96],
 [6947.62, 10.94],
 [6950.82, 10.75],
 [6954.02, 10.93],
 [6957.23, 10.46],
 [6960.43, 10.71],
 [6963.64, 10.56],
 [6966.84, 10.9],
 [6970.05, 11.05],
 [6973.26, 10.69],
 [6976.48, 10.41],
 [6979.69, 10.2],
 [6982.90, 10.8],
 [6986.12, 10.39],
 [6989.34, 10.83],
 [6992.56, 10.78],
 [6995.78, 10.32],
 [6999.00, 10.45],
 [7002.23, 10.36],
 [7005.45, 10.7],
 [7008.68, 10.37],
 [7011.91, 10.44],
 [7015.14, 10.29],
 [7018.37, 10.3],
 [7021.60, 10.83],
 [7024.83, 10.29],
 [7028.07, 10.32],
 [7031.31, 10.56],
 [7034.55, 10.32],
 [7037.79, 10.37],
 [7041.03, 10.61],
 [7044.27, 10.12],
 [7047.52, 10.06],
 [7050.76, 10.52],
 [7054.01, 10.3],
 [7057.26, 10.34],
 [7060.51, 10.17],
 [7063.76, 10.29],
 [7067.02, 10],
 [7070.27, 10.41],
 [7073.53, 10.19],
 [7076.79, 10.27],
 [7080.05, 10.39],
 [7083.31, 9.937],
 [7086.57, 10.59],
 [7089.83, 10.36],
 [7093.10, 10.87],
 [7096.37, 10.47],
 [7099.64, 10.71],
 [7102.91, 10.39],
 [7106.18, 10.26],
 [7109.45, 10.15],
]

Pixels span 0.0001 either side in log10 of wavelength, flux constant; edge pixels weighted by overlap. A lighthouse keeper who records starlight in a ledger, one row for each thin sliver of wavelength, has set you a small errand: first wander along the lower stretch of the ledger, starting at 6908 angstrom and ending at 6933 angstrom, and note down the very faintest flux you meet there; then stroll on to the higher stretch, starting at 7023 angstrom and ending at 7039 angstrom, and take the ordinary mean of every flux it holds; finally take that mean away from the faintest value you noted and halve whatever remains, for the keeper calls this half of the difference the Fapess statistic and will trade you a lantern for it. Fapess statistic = 0.28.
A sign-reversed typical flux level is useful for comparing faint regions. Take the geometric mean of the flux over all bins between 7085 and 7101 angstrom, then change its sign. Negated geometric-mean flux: -10.6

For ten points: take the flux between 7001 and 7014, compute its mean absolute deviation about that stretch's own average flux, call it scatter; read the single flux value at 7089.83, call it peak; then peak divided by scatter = 89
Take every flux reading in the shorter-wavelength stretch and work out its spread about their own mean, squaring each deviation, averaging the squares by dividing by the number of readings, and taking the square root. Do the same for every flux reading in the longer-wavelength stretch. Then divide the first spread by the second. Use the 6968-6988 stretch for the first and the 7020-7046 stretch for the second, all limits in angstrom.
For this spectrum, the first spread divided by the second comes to 1.4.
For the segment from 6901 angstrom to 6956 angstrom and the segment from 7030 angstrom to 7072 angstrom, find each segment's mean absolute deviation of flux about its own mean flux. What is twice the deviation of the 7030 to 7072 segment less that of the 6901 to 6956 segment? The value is 0.07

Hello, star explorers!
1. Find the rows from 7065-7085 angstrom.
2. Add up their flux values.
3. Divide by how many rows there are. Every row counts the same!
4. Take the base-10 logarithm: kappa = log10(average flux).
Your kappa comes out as 1.009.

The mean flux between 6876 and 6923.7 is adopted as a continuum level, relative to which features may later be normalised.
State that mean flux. 11.4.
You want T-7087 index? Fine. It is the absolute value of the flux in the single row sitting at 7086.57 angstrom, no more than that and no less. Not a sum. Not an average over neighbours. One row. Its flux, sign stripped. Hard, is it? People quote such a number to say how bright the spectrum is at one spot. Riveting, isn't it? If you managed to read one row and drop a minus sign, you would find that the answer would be 10.6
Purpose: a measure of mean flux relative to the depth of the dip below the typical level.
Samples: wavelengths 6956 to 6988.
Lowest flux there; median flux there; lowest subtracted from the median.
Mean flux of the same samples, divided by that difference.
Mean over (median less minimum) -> 25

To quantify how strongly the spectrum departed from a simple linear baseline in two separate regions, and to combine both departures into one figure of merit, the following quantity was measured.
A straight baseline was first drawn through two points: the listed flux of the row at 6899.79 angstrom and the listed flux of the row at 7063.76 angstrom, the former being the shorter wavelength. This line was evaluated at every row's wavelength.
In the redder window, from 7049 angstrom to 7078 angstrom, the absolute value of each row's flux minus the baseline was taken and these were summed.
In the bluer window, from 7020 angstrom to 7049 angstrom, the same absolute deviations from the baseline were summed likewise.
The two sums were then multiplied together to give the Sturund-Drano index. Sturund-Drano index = 1.44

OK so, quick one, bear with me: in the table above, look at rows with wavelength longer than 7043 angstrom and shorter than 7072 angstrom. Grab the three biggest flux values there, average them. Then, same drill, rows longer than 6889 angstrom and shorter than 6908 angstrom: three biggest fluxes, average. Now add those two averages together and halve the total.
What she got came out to 11.0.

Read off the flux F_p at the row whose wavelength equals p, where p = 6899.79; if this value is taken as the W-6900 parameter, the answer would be 10.87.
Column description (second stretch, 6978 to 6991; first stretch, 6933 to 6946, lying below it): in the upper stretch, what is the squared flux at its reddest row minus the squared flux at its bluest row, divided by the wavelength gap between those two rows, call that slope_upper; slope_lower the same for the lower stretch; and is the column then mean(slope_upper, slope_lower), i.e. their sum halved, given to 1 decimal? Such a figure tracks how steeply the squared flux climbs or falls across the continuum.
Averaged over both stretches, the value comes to 0.7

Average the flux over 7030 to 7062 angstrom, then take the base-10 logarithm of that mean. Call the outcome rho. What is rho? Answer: 1.014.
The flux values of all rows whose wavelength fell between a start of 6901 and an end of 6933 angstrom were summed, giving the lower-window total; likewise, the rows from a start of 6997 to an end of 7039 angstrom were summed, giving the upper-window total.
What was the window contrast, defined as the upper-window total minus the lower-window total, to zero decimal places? 23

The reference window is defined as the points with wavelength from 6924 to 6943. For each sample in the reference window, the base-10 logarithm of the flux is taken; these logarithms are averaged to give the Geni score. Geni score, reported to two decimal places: 1.04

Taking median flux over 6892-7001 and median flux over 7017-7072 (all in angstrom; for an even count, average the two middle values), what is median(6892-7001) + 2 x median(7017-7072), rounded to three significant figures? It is 31.6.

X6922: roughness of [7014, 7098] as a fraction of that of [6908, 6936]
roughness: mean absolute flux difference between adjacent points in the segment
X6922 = 1.9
